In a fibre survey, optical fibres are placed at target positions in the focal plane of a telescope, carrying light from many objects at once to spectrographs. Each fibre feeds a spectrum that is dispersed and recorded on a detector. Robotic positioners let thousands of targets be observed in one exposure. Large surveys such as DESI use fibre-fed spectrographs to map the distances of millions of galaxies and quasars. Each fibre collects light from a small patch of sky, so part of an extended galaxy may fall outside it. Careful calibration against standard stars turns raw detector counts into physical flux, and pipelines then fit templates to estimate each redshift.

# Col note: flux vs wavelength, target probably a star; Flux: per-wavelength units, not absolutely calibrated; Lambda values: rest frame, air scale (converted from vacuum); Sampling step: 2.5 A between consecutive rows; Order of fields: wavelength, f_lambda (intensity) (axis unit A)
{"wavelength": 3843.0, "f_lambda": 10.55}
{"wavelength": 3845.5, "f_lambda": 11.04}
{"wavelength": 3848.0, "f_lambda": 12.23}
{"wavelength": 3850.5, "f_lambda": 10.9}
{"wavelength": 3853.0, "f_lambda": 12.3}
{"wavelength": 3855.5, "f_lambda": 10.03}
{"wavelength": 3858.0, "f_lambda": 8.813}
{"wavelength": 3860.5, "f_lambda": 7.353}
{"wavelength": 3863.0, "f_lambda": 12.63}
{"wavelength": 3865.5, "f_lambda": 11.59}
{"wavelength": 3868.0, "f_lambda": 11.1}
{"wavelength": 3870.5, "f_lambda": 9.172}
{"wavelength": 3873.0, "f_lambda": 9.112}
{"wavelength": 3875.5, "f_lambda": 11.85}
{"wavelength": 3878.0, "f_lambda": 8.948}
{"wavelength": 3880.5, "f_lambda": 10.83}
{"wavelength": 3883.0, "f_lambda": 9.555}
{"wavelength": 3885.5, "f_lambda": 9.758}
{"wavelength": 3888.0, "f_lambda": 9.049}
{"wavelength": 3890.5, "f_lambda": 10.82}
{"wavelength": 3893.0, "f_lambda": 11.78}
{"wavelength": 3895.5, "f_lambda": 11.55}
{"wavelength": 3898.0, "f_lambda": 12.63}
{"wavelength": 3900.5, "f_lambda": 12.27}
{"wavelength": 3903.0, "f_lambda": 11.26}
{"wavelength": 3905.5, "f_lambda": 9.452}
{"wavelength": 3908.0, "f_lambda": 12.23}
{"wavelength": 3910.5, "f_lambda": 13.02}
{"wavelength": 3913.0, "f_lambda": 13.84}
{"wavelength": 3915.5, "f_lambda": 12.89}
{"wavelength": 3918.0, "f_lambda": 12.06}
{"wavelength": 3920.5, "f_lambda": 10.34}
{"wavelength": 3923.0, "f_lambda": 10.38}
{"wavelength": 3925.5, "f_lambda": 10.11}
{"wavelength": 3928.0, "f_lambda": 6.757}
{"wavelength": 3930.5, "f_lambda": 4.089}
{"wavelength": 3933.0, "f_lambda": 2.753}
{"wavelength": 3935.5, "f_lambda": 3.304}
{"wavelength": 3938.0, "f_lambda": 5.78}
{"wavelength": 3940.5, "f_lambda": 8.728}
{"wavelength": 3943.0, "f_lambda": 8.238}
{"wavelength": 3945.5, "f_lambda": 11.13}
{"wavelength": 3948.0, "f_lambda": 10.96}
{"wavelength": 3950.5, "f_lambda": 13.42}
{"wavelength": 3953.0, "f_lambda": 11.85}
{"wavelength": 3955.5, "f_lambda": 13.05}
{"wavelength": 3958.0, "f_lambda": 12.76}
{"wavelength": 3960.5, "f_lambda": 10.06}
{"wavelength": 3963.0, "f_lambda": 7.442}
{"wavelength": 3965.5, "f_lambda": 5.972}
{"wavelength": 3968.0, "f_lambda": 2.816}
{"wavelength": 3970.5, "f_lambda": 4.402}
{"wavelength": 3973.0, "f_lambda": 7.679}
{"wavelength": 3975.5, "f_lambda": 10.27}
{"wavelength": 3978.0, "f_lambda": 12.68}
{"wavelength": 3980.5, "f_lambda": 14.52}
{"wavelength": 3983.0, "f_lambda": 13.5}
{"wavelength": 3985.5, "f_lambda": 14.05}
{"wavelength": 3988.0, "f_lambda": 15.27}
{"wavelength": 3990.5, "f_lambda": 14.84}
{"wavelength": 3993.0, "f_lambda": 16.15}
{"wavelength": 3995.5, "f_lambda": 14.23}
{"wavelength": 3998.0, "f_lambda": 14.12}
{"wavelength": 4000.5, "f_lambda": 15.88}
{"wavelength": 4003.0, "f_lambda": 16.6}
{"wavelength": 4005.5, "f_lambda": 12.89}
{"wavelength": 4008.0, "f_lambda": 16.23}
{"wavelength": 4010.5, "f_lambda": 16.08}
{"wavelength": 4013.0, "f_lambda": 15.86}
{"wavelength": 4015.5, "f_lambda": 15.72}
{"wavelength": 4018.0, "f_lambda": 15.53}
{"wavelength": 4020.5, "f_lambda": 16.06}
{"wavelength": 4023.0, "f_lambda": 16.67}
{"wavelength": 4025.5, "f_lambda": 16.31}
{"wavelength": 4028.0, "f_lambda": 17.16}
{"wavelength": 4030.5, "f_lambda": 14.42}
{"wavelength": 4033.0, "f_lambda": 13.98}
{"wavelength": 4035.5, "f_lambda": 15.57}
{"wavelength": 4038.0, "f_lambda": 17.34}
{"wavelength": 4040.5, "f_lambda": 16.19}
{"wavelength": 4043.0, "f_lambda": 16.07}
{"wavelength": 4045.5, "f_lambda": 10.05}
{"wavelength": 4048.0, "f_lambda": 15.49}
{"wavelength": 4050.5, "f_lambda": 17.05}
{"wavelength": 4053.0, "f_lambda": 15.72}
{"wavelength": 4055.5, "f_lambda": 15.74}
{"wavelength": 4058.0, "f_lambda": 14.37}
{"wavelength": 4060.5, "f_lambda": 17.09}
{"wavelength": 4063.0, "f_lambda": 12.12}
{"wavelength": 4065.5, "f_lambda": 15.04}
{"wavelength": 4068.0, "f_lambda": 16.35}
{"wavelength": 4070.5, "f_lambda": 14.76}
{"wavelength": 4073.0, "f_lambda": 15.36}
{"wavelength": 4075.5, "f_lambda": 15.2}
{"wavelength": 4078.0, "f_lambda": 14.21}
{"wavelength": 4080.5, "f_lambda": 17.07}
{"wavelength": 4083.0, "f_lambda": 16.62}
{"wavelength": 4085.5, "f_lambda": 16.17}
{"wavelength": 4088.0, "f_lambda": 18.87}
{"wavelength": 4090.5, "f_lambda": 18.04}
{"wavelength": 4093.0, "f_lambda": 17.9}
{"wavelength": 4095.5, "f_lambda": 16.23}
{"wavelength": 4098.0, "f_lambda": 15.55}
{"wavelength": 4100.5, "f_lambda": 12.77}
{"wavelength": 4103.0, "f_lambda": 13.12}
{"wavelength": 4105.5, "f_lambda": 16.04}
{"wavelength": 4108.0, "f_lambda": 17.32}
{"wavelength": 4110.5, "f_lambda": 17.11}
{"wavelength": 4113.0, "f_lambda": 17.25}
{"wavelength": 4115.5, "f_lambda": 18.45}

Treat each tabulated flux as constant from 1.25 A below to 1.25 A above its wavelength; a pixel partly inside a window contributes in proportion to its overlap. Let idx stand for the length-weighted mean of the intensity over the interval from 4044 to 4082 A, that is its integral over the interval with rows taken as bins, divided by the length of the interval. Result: 15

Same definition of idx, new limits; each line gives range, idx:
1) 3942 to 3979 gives 10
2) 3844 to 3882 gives 11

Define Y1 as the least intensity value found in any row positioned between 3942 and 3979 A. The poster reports 2.816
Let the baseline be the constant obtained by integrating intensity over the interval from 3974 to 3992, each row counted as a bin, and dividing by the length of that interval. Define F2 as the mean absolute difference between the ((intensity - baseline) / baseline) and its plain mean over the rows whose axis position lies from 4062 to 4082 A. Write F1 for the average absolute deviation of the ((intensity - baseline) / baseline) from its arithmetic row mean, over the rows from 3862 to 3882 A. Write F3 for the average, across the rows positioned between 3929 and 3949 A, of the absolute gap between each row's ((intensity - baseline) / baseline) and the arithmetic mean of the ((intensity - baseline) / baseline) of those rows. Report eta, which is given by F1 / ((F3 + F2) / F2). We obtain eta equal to 0.022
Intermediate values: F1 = 0.09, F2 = 0.07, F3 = 0.21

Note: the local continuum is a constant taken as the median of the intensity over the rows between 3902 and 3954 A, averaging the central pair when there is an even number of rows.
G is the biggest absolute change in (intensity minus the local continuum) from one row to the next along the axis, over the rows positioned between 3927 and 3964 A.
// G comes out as 2.95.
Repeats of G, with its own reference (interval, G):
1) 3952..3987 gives 3.28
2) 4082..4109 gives 2.92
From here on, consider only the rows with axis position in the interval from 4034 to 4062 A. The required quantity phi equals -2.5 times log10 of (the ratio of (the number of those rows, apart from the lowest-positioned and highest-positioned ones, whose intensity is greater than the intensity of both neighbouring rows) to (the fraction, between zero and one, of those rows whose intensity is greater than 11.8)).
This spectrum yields -1.3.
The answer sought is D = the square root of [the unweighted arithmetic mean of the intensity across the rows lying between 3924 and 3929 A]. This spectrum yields 2.9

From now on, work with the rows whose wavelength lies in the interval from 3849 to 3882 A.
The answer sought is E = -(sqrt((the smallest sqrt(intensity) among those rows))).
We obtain -1.65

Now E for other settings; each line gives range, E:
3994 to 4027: -1.89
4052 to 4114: -1.87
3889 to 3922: -1.75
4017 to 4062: -1.78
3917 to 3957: -1.29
